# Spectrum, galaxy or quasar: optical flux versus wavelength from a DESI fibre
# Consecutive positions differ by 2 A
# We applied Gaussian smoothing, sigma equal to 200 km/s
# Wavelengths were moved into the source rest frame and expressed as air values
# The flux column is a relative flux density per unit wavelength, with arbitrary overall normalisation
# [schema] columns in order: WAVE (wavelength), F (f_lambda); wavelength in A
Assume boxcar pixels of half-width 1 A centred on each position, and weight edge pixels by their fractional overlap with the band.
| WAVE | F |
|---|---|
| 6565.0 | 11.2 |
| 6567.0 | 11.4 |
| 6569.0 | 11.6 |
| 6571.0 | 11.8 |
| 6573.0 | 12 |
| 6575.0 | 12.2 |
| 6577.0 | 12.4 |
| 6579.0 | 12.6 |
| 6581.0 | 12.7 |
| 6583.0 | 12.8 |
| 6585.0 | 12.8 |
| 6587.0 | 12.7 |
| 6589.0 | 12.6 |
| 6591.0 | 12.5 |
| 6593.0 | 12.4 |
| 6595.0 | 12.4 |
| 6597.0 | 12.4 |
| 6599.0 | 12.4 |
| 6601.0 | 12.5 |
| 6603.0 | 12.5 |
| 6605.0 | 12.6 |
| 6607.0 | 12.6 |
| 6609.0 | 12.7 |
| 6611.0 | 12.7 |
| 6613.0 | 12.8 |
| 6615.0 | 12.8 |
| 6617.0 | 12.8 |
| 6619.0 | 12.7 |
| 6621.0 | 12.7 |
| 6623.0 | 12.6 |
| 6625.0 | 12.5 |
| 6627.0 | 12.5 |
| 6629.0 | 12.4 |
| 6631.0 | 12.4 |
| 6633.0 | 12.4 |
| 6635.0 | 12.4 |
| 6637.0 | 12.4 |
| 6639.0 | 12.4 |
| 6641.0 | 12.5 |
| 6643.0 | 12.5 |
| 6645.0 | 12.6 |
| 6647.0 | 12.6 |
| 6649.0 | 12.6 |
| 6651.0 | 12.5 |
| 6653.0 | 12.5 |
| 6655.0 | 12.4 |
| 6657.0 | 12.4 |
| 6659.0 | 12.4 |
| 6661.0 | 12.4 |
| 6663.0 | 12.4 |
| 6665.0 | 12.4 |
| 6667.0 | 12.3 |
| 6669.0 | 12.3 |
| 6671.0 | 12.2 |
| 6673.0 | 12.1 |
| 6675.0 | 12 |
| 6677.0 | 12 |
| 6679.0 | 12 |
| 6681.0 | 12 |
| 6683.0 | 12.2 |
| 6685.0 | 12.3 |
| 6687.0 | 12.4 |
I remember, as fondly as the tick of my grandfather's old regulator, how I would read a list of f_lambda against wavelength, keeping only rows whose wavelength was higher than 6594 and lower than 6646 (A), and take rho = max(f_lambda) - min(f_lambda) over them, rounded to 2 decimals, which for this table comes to 0.40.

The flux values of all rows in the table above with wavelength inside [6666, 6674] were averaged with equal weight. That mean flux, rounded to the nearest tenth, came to 12.2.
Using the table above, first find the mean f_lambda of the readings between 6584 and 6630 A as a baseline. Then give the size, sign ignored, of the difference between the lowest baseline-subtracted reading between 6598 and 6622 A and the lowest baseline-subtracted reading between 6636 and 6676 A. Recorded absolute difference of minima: 0.4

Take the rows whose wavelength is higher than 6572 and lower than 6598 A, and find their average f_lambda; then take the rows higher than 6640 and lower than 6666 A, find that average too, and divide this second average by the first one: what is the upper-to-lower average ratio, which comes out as 0.998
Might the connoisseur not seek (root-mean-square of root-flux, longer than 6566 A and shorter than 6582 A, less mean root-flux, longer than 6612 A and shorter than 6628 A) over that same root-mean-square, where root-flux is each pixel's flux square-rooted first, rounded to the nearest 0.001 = -0.024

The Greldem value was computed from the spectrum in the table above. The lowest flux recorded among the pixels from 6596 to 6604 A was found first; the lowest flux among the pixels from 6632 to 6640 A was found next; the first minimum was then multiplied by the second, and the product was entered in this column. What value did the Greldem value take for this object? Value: 154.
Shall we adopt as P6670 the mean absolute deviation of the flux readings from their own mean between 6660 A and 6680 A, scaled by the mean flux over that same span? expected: 0.0123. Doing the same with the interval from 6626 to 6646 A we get 0.0048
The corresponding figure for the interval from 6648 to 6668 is 0.0050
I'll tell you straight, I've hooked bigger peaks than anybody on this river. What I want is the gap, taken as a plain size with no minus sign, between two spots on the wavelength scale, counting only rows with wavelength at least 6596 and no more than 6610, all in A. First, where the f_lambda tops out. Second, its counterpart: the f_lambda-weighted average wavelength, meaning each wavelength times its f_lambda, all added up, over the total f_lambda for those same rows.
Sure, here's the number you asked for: 6.0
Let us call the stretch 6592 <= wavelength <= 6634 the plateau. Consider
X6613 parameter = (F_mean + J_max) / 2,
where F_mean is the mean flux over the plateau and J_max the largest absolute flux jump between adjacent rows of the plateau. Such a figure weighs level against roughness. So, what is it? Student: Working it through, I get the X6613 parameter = 6.33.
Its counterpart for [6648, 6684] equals 6.24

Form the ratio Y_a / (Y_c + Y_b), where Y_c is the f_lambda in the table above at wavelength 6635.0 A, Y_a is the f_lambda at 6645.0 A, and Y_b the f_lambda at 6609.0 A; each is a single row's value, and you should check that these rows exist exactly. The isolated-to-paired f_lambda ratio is 0.502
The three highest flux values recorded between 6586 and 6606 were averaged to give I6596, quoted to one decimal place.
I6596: 12.6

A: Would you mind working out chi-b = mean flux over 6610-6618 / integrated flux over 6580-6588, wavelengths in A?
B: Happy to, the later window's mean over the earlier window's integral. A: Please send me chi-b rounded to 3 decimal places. 0.125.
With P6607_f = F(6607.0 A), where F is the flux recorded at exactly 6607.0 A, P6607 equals 12.6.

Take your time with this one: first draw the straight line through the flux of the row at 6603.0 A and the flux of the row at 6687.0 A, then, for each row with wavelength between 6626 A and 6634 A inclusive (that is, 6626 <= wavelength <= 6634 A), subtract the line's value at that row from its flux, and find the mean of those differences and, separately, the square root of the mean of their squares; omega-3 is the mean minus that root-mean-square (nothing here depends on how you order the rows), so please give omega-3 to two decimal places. -0.10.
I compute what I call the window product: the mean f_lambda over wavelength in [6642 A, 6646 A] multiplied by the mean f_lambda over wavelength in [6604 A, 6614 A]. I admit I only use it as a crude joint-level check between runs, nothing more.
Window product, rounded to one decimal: 159.1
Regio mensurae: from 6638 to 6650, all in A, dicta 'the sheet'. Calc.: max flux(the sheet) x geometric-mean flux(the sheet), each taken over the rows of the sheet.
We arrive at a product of 157.9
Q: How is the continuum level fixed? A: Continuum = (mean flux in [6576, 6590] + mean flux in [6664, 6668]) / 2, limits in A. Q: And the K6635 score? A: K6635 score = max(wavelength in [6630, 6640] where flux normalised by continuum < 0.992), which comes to 6639.0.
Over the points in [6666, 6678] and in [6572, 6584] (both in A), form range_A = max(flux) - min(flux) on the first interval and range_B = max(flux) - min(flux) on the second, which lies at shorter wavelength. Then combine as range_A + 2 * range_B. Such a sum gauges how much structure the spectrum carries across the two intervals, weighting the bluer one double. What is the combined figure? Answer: 1.9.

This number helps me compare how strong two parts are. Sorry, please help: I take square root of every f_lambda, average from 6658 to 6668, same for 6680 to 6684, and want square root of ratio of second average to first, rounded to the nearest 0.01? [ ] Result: 0.99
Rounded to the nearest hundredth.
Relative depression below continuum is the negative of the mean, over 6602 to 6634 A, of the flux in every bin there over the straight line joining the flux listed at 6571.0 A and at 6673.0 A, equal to -1.06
